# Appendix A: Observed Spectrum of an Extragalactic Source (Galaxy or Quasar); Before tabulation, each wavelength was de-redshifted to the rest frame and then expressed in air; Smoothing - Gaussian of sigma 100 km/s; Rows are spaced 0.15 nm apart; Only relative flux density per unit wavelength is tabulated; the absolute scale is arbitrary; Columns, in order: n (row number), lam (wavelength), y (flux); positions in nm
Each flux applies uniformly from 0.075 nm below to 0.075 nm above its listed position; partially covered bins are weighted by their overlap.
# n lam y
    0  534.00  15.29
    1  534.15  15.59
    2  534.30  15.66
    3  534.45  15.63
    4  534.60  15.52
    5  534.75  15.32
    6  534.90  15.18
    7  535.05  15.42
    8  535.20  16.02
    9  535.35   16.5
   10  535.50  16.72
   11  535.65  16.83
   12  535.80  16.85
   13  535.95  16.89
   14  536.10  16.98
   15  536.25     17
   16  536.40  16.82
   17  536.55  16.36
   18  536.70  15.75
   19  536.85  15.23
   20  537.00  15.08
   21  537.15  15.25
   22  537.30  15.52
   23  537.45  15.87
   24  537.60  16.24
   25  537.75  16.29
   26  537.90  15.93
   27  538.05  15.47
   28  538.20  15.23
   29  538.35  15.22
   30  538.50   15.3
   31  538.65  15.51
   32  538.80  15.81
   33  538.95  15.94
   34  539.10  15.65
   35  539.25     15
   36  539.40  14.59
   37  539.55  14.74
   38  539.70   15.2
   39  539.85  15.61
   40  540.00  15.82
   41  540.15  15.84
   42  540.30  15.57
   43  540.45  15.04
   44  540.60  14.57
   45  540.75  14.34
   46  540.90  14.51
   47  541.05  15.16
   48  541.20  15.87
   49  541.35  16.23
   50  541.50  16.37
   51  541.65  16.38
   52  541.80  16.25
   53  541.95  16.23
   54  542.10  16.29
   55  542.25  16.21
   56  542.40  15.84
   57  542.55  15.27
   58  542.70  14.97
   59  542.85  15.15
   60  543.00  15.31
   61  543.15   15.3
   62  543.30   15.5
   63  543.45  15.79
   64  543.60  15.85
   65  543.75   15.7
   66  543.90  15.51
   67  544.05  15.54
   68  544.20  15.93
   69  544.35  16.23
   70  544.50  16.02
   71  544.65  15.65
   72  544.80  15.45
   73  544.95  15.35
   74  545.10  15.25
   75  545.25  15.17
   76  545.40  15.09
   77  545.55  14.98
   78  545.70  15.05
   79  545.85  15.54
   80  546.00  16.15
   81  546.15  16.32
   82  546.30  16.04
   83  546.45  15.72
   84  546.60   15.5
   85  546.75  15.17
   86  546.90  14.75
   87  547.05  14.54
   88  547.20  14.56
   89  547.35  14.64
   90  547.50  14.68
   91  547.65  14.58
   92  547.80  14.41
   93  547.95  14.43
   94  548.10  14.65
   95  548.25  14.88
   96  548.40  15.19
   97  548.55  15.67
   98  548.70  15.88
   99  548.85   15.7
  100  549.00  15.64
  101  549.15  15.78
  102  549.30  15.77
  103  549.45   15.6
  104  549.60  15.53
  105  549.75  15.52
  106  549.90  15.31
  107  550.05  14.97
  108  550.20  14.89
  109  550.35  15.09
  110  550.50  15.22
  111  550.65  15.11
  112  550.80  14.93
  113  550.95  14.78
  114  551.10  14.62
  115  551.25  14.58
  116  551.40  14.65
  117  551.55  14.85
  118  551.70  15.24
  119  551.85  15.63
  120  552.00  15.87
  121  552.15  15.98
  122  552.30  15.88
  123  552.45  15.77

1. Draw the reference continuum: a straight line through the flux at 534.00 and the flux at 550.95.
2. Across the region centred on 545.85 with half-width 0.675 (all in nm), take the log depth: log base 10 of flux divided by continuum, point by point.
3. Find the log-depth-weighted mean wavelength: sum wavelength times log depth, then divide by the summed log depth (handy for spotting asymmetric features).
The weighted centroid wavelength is 546.09 nm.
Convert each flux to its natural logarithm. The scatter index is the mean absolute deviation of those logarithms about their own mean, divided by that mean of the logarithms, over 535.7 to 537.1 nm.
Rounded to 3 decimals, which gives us 0.015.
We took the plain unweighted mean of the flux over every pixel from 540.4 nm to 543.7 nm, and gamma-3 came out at 15.6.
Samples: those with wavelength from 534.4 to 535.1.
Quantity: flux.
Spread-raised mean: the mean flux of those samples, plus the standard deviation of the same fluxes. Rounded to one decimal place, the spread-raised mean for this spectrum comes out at 15.6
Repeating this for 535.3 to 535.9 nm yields 16.9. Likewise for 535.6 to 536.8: 17.1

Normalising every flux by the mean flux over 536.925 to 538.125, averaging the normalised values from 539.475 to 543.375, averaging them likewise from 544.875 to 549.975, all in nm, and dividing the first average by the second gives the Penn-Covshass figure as 1.02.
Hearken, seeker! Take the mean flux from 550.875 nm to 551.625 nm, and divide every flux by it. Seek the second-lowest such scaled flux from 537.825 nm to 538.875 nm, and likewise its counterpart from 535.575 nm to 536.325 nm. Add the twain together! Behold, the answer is 2.18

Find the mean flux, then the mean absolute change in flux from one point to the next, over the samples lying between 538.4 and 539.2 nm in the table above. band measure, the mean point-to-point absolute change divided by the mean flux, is 0.015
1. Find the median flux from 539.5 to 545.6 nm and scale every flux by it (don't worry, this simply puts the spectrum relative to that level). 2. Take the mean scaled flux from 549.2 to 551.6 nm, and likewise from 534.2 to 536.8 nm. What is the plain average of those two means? 1.007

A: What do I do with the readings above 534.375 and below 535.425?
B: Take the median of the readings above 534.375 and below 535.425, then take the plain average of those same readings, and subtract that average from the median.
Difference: -0.14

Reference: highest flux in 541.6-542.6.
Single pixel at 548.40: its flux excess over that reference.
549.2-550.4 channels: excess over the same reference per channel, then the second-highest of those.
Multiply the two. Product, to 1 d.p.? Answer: 0.9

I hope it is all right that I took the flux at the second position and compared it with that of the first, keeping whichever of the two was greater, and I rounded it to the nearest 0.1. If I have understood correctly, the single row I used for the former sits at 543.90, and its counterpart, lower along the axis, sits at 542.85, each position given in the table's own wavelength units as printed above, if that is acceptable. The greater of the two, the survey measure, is 15.5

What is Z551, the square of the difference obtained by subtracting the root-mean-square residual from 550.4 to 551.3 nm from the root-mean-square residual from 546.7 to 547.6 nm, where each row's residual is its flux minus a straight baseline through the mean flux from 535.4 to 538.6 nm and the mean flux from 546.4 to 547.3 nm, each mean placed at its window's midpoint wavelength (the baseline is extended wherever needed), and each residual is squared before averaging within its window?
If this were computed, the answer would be 0.00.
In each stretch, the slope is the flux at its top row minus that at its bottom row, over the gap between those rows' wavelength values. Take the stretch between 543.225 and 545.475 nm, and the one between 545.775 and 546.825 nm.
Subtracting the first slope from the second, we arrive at -0.2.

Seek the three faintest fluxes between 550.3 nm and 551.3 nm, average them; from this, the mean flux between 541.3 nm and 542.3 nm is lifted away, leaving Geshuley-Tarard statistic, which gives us -1.6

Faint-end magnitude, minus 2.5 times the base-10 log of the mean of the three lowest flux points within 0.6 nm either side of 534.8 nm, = -2.96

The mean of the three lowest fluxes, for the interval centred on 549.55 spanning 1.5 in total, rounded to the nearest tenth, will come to 15.1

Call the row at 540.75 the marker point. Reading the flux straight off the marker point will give 14.34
